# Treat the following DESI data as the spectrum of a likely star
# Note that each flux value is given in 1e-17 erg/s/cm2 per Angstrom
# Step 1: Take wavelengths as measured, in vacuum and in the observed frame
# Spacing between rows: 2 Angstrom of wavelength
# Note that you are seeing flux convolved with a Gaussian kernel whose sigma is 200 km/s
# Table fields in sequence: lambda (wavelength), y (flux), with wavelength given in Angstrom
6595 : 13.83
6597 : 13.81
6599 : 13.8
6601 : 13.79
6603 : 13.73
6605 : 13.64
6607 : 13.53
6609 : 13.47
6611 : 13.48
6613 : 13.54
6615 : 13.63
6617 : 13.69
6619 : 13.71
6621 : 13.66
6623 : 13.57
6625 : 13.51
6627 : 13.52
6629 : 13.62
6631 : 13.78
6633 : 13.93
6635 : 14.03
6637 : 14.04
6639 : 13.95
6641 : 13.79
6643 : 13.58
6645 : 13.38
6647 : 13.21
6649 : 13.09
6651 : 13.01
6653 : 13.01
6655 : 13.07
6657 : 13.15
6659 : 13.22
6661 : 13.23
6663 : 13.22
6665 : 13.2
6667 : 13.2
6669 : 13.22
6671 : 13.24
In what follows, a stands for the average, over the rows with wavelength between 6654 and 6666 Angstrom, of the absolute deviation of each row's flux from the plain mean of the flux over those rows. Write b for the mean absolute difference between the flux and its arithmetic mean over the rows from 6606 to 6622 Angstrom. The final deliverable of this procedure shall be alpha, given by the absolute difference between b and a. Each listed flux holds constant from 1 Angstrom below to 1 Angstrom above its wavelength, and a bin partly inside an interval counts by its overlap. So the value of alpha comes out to 0.04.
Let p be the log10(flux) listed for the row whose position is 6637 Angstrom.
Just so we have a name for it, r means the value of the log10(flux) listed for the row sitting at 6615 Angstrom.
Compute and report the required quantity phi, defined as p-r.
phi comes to 0.01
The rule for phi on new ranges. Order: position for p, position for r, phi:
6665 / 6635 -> -0.03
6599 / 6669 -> 0.02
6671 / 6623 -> -0.01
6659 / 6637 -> -0.03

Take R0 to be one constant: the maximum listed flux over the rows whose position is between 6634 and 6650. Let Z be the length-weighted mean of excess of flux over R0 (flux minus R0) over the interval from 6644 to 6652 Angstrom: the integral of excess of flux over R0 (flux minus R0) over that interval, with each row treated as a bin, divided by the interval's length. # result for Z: -0.87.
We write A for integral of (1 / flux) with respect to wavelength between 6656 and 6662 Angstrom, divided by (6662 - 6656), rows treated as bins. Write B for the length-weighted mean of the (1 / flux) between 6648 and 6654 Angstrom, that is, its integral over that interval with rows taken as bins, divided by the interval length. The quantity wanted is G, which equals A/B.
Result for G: 0.99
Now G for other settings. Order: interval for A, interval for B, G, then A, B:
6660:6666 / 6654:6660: 0.99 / 0.0757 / 0.0761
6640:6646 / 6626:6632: 1.00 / 0.0736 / 0.0733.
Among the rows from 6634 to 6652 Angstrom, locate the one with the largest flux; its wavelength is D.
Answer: 6637 Angstrom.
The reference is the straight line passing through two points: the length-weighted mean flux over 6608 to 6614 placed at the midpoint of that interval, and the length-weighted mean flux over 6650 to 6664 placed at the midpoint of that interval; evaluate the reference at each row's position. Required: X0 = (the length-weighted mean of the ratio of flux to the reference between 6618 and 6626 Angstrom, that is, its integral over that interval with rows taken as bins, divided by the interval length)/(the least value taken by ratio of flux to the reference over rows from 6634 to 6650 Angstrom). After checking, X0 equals 1.023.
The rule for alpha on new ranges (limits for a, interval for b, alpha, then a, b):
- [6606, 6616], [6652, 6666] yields 0.02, 0.044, 0.069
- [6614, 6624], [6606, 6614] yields 0.01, 0.042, 0.030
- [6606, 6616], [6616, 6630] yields 0.02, 0.044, 0.067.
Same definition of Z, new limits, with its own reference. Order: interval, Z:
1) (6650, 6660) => -0.95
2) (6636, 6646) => -0.29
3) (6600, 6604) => -0.28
